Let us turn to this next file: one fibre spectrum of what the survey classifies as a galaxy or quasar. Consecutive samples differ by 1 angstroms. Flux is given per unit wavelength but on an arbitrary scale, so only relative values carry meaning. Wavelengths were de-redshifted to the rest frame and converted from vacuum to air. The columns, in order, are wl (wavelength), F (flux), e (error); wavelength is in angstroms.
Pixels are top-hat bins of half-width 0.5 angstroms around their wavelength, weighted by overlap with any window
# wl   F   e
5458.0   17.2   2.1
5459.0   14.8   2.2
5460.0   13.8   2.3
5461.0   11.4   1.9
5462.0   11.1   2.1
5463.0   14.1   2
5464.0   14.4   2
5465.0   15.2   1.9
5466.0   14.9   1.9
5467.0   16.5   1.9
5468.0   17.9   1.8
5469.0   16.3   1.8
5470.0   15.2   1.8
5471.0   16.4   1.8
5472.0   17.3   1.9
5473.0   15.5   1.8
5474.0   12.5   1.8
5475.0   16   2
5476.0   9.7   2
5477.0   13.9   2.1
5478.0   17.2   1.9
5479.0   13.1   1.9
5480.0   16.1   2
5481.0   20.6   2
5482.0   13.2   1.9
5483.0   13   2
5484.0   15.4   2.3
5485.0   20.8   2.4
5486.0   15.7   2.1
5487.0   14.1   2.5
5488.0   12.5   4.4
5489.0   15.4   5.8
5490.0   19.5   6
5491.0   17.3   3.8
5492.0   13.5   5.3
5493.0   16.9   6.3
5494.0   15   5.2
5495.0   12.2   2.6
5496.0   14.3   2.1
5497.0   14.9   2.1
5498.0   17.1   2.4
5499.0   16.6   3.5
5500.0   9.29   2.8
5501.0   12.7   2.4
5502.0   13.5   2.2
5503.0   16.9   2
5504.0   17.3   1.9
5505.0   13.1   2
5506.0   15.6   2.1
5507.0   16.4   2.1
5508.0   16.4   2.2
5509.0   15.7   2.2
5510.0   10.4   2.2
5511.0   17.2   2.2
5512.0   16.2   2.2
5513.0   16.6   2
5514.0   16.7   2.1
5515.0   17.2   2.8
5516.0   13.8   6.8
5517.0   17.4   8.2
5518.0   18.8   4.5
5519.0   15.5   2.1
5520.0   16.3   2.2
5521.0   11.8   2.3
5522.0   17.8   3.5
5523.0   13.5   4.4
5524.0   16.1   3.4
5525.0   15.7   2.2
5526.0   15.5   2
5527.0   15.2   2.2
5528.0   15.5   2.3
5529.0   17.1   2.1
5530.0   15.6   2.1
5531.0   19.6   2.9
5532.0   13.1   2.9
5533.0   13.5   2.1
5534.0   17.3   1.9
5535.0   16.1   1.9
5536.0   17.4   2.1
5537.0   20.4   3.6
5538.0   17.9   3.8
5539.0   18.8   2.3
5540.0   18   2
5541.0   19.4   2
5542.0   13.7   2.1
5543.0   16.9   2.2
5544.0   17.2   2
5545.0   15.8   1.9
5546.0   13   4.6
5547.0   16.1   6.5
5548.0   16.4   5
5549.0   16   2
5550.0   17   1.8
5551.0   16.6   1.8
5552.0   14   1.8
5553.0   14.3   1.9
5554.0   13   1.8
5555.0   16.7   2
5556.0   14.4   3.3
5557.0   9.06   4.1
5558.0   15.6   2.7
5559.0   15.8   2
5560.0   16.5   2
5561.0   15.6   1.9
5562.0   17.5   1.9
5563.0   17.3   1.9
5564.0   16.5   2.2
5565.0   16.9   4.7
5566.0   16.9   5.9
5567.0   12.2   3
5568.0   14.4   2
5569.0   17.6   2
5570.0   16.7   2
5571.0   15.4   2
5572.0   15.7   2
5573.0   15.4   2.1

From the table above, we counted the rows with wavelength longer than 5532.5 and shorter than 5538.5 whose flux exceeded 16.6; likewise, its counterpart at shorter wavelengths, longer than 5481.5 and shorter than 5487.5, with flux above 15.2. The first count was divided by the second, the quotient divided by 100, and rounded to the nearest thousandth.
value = 0.013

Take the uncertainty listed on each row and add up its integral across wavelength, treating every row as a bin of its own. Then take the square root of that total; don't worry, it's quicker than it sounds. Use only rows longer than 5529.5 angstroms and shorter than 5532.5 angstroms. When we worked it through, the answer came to 2.8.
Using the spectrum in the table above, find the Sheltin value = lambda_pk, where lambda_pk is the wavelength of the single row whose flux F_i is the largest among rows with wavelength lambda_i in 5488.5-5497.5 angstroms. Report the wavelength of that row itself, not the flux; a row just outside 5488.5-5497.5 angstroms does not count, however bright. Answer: 5490.0 angstroms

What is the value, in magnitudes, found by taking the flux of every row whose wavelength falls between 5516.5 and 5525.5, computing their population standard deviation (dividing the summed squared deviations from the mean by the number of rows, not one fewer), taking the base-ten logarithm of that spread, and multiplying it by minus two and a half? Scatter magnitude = -0.771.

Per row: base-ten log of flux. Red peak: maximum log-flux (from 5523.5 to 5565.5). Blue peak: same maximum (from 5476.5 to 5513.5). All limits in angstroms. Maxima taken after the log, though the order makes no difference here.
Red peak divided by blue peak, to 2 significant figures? 0.99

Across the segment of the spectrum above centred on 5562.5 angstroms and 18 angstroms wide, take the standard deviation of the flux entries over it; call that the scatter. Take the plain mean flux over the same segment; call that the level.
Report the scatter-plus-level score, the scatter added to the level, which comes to 17.6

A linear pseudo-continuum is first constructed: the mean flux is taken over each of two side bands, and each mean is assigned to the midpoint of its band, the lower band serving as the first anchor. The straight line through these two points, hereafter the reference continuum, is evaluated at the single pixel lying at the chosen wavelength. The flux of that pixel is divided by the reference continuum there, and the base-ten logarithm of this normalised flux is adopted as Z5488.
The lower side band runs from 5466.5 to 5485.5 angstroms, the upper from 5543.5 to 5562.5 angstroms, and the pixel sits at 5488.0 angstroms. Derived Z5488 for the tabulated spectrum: -0.10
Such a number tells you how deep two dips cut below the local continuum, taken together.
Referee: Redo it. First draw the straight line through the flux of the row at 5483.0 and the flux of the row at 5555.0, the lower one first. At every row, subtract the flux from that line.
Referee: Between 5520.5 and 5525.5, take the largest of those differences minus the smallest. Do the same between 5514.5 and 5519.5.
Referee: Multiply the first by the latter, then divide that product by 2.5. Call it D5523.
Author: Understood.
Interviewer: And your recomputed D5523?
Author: 12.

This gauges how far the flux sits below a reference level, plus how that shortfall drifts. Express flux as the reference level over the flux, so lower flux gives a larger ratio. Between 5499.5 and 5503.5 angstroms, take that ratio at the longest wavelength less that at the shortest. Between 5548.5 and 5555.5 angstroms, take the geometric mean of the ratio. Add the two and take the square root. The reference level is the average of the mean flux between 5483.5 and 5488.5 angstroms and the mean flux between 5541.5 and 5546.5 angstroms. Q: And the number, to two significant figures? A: 0.51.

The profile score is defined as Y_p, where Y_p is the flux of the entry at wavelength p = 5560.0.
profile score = 16.5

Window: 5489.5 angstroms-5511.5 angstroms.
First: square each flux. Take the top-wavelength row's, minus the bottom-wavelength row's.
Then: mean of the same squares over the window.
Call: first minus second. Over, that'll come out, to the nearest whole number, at -318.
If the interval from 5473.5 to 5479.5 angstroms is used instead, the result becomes -179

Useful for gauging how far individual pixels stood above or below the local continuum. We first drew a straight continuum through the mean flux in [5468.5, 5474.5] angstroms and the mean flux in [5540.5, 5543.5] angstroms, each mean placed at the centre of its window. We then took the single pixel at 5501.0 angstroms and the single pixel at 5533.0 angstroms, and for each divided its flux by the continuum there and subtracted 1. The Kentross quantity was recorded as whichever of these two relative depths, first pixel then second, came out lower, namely -0.21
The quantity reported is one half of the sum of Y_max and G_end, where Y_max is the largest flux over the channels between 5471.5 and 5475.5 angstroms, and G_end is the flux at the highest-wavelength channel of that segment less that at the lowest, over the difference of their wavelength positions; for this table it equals 8.4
